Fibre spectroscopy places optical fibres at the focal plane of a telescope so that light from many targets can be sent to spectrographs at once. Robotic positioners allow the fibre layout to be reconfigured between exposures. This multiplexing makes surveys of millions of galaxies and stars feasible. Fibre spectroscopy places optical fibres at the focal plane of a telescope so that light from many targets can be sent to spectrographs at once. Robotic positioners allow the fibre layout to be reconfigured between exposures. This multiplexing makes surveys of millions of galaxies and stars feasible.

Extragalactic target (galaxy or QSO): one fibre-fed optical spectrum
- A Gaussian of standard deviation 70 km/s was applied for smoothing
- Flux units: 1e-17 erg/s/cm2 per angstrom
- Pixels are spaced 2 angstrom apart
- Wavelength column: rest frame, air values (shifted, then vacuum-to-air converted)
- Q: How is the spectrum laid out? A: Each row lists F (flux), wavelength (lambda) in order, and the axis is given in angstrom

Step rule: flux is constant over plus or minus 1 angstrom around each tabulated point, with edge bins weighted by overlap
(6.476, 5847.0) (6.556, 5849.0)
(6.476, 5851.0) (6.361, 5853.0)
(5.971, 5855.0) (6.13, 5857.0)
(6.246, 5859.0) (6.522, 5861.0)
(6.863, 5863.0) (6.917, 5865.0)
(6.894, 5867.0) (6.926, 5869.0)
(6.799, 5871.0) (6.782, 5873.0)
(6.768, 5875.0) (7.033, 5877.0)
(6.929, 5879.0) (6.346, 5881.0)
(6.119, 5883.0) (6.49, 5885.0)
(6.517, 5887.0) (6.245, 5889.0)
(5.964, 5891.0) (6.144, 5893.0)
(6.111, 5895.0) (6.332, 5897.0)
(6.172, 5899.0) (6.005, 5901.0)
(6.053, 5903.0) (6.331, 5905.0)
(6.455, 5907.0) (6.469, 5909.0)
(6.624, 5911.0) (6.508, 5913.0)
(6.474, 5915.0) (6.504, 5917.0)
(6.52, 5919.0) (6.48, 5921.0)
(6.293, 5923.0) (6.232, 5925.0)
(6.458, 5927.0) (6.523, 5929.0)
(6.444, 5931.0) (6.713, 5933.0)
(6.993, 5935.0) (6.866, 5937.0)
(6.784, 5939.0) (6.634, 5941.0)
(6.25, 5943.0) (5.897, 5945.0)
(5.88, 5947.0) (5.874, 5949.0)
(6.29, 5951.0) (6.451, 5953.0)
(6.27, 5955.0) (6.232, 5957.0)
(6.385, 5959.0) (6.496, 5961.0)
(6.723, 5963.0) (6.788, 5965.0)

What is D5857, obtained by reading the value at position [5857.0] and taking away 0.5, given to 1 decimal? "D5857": 5.6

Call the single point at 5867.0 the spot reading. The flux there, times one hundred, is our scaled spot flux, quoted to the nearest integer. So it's 689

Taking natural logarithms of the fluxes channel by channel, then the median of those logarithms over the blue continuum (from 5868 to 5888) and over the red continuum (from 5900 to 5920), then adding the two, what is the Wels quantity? 3.781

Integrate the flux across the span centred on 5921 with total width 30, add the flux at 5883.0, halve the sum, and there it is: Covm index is 101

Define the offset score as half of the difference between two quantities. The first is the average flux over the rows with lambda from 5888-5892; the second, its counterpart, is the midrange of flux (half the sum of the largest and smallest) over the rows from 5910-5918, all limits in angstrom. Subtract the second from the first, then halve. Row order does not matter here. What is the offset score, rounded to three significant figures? -0.222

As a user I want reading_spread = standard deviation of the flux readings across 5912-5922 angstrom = 0.02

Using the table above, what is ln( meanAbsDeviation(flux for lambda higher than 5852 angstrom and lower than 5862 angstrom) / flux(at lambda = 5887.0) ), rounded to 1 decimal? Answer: -3.7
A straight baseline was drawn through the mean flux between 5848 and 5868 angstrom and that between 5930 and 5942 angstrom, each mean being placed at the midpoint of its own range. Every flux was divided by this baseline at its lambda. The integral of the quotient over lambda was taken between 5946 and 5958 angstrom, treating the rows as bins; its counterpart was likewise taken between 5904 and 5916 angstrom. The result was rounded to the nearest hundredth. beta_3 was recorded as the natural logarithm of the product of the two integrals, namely 4.85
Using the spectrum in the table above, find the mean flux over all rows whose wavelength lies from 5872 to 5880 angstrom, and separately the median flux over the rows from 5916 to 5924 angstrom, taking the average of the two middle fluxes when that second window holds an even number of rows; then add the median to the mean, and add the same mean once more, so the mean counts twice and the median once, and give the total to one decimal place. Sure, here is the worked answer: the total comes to 20.2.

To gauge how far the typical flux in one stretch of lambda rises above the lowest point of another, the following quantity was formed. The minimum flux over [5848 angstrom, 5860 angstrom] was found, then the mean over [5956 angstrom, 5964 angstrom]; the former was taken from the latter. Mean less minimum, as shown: 0.49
